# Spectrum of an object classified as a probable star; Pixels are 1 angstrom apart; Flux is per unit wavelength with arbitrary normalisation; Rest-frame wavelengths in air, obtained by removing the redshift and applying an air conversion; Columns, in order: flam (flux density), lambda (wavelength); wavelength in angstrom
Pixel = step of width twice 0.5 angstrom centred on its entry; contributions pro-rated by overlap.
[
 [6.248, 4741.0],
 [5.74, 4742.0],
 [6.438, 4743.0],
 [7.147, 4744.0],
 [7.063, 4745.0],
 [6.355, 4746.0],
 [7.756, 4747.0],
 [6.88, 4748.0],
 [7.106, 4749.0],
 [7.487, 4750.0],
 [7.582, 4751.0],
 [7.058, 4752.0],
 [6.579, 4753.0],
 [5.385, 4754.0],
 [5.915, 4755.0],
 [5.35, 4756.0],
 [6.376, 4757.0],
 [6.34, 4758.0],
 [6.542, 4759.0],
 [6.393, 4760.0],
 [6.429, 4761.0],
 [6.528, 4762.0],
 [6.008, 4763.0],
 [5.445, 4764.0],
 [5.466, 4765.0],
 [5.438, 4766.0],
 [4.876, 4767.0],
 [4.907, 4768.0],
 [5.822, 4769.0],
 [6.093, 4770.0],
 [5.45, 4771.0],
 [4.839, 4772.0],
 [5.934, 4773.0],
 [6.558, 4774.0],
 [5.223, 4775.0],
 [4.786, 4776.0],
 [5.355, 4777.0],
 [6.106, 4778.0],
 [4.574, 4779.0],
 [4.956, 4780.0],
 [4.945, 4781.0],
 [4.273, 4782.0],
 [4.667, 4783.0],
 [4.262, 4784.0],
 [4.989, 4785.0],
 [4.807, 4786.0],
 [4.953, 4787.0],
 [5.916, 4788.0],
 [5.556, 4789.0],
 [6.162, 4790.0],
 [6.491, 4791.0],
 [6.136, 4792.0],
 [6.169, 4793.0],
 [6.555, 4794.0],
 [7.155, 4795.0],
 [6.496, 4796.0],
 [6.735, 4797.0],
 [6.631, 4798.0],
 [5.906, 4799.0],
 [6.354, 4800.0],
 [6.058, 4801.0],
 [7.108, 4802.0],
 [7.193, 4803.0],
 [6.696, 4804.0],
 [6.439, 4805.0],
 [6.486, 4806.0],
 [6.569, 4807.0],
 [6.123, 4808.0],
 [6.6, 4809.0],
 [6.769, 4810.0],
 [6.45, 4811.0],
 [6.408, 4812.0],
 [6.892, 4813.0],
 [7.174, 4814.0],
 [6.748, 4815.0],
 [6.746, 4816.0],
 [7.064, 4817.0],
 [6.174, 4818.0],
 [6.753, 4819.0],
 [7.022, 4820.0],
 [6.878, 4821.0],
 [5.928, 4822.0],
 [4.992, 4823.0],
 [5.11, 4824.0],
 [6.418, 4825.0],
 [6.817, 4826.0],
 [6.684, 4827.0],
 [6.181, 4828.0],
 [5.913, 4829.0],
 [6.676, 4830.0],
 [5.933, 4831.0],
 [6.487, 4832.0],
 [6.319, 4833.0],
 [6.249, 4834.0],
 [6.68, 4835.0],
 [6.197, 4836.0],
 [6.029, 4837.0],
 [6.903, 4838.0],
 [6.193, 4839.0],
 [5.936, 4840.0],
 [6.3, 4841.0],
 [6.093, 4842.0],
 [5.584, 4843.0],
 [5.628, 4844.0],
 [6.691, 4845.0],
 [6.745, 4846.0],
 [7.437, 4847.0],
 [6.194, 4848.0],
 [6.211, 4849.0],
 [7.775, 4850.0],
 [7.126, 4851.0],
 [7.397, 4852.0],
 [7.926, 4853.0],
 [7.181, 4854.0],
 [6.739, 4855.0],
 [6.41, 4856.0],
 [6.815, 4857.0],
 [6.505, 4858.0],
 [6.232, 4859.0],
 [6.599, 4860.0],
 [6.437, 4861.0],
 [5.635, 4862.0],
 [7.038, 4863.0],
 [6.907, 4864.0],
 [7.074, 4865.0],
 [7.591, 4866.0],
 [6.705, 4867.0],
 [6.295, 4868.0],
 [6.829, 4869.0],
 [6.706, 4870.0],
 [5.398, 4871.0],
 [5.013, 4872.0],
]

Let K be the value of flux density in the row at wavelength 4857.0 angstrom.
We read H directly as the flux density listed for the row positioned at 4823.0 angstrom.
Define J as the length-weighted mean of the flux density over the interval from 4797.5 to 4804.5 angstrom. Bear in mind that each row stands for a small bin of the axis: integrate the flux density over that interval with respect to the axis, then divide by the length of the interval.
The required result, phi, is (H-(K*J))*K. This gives -271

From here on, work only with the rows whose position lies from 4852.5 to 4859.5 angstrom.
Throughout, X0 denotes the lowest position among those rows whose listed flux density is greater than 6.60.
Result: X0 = 4853.0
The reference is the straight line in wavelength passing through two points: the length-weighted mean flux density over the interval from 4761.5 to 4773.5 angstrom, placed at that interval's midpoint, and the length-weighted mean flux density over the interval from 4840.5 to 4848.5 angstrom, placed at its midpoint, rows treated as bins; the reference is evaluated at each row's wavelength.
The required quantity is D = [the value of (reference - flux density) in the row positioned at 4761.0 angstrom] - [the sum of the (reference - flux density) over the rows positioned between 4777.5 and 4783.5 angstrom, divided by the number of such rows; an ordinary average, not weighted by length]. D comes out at -1.7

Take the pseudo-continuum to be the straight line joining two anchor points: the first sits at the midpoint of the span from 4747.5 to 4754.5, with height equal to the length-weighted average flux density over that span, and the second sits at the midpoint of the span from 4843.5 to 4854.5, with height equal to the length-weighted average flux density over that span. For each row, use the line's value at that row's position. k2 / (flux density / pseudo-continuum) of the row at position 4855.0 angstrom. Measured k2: 0.97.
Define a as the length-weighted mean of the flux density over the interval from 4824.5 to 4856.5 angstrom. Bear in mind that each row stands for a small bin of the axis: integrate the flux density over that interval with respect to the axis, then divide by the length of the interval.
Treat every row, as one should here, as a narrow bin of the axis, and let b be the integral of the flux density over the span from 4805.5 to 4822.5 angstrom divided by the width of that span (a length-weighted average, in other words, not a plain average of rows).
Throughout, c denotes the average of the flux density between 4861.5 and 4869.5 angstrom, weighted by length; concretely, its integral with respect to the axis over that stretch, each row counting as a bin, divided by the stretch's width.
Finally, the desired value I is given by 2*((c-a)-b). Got -12.8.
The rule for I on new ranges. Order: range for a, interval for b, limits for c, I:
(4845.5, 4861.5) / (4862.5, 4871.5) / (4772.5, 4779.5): -16.2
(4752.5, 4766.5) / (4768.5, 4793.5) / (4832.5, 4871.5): -9.7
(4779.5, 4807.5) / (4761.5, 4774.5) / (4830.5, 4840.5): -10.6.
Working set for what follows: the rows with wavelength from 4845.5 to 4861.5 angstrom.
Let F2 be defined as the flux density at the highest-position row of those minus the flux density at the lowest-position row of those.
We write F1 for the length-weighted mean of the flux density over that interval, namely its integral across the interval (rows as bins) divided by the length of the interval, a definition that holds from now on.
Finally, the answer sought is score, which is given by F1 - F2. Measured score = 7.2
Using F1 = 6.9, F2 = -0.3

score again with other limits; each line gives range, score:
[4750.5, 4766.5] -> 8.3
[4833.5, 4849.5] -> 6.4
